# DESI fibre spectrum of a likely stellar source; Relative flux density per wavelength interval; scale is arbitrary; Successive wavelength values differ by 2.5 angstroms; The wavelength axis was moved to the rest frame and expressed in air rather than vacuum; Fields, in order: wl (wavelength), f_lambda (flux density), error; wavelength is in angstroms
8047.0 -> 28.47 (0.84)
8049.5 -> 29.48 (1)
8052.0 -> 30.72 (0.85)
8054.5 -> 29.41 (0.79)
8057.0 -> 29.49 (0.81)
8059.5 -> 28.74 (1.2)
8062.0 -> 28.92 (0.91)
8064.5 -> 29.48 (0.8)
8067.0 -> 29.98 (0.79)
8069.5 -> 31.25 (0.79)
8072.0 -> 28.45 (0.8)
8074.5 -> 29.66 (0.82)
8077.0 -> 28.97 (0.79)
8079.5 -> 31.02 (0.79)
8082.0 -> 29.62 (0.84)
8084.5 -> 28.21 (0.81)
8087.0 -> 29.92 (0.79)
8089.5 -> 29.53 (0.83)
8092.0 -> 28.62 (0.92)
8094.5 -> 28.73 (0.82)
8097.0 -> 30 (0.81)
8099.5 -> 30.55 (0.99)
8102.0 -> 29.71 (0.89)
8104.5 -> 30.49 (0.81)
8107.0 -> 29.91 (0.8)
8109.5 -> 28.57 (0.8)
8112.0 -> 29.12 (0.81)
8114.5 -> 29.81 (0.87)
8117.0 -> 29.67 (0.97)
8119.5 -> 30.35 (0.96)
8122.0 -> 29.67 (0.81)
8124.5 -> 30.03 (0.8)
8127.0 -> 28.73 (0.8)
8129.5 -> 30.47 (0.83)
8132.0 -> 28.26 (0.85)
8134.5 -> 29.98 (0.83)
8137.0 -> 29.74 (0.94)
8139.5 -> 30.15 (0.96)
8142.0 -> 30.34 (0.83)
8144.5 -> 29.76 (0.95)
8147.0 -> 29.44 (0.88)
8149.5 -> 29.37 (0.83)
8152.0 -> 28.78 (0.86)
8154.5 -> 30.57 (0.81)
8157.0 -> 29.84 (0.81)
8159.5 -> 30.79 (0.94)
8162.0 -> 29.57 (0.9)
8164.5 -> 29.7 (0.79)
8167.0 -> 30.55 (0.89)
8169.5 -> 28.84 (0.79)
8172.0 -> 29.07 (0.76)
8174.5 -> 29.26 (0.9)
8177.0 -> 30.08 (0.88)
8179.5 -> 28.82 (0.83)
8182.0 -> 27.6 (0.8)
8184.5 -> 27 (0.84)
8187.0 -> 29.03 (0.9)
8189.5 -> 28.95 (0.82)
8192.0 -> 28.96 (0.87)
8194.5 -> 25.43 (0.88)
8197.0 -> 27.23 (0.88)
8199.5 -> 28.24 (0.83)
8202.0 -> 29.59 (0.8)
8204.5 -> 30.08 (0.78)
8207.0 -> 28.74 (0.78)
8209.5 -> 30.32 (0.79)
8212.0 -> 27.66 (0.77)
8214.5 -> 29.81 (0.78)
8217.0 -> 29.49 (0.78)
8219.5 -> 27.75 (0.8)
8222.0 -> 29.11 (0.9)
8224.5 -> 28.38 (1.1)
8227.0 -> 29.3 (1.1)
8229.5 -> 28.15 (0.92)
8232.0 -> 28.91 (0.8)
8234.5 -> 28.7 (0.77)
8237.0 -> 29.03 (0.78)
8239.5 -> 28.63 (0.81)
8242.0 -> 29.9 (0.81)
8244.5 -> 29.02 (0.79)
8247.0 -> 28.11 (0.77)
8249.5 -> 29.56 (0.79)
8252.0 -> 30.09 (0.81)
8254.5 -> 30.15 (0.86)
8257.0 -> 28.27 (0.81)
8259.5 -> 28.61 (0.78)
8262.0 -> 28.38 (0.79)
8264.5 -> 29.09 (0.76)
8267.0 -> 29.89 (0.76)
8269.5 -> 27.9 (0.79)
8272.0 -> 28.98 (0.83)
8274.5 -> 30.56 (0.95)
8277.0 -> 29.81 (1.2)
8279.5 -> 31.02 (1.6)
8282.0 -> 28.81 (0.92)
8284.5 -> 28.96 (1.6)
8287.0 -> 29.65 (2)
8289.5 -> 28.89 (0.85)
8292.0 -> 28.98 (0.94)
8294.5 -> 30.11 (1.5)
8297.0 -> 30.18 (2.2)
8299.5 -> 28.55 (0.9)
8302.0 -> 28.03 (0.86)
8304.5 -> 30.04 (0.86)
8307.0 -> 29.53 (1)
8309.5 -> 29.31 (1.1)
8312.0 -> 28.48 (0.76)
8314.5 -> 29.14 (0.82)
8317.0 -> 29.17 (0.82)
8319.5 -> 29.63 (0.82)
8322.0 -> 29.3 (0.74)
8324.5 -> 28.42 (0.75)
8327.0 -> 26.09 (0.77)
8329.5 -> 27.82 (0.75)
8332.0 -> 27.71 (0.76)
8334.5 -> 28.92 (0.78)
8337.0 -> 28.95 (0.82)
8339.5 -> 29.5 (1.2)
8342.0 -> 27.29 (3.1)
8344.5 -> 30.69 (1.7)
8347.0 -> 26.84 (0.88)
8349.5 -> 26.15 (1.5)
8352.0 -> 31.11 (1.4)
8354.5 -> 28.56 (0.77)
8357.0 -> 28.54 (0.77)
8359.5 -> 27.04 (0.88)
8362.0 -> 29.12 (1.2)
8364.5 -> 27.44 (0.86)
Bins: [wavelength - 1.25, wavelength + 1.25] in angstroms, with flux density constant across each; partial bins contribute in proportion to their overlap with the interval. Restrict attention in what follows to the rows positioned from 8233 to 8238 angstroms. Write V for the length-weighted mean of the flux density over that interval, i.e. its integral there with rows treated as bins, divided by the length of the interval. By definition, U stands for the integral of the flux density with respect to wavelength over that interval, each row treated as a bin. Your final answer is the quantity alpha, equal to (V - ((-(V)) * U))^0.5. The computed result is 64.8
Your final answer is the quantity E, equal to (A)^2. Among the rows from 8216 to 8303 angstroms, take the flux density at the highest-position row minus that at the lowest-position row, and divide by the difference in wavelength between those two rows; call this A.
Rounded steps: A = -0.017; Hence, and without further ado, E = 0.0003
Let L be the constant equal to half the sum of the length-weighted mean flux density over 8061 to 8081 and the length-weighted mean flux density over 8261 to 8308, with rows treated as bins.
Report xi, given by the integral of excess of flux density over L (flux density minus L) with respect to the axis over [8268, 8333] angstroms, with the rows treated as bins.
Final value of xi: -31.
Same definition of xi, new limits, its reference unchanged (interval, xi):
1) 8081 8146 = 5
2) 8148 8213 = -34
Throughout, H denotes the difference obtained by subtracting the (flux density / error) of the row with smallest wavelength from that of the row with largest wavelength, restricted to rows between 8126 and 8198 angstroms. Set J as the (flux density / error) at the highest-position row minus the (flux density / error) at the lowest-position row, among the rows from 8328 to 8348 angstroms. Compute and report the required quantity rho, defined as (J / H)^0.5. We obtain 1.2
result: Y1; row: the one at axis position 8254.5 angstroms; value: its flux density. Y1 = 30.15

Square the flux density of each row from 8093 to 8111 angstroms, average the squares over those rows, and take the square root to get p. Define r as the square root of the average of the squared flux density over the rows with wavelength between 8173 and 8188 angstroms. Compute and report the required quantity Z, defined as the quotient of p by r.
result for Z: 1.04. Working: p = 29.7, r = 28.7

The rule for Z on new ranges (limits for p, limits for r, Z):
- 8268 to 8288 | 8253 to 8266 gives 1.02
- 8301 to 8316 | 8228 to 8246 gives 1.01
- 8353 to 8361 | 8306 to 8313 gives 0.96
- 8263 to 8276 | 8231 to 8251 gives 1.01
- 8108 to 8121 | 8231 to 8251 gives 1.02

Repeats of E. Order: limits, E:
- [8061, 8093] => 0.0001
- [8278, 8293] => 0.0266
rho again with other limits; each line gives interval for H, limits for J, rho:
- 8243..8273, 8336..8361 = 1.6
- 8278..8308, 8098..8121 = 0.3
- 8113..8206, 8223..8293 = 1.1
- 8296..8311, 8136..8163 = 0.3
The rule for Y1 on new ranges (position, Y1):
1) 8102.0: 29.71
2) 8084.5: 28.21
